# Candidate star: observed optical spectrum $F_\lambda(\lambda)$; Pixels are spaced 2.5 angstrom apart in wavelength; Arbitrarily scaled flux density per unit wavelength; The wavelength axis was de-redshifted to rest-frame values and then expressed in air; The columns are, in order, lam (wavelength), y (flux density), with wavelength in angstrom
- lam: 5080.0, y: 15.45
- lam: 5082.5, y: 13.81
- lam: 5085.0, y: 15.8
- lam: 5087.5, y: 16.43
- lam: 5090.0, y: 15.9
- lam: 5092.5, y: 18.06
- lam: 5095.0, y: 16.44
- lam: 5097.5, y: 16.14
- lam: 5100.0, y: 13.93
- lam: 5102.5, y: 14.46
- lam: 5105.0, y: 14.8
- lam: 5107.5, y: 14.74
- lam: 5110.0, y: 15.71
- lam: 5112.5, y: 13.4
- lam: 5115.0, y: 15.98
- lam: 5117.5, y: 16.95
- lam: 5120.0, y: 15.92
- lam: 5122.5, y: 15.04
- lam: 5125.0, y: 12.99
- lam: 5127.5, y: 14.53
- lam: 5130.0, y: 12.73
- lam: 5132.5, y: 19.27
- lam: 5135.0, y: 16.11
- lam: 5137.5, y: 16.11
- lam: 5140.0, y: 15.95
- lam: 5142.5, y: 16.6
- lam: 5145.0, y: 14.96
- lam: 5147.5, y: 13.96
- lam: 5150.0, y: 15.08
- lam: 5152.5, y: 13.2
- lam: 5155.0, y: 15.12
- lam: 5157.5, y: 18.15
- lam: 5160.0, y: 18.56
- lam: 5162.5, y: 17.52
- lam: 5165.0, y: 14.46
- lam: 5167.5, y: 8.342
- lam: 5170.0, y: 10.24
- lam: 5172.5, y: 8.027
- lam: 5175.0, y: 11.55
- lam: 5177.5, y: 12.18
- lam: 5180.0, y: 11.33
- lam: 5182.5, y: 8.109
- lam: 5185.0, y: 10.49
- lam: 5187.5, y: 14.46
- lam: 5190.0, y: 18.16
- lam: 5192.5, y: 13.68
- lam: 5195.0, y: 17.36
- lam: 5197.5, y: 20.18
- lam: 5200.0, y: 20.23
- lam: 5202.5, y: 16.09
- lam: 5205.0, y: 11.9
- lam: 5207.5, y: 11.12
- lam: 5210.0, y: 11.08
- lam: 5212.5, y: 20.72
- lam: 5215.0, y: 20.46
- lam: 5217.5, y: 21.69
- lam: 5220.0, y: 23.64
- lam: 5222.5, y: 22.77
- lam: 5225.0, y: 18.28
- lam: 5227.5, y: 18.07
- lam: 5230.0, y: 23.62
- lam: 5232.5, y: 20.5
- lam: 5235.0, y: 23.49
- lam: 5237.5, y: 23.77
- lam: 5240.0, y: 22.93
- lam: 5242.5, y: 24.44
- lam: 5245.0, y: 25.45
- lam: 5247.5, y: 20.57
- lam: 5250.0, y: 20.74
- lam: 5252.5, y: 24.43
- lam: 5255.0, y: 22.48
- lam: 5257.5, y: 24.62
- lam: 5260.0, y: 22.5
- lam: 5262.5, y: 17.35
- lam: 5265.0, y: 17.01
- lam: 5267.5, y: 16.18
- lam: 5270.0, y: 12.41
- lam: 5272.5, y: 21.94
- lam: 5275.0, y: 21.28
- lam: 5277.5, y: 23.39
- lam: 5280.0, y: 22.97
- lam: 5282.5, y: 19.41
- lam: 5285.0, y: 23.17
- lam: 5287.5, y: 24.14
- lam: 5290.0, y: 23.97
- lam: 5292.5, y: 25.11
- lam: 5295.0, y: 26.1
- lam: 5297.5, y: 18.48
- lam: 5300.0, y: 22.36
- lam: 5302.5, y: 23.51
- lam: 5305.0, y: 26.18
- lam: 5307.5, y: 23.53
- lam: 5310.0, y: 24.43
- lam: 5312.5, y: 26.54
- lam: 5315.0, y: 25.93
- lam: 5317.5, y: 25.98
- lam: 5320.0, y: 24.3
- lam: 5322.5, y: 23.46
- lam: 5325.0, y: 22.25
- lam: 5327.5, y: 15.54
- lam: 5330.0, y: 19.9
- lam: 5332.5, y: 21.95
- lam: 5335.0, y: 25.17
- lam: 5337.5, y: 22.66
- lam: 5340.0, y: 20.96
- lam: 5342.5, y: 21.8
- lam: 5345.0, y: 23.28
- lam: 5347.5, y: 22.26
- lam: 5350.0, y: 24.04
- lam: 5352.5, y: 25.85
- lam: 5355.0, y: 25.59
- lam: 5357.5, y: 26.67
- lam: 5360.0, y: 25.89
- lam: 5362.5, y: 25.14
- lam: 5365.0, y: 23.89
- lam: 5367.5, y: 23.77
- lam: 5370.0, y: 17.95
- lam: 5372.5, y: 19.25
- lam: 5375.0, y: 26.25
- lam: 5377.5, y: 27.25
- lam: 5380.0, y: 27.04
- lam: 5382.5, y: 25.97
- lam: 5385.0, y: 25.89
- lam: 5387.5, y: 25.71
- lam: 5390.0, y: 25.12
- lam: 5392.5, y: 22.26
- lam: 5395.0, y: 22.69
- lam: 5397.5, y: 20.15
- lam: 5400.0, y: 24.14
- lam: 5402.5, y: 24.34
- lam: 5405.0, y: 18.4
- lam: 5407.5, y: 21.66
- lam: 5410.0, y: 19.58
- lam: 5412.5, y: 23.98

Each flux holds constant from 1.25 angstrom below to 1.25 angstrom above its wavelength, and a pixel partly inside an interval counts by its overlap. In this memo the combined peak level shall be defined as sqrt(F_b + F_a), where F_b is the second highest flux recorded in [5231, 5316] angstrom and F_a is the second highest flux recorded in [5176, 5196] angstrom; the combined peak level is 6.60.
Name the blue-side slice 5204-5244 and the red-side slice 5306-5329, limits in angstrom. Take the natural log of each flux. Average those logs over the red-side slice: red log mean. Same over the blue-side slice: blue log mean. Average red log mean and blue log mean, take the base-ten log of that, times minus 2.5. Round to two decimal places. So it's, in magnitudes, -1.21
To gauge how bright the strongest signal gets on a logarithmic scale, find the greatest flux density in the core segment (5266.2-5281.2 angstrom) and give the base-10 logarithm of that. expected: 1.37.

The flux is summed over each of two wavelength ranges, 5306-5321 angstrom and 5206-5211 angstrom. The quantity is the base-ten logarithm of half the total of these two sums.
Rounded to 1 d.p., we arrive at 1.9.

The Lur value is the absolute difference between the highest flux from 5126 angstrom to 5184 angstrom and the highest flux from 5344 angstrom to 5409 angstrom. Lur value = 8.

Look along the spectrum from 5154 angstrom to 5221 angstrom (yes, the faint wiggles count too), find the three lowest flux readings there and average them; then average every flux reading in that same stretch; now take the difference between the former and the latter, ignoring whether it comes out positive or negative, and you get 6.8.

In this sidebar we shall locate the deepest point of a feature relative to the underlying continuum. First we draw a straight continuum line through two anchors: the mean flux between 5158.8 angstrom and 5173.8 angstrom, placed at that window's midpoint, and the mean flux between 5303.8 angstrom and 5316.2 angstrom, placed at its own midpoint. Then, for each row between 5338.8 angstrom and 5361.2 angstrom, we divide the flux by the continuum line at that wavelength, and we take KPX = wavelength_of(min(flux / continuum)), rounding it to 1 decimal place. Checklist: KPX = 5340.0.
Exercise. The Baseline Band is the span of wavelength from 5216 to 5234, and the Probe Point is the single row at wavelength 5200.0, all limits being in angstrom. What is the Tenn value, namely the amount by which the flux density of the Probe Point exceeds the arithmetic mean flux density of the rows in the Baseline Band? -1.0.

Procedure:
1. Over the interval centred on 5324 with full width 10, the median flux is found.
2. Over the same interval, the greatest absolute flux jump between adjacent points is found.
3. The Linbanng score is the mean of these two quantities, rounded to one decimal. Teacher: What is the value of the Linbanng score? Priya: 14.8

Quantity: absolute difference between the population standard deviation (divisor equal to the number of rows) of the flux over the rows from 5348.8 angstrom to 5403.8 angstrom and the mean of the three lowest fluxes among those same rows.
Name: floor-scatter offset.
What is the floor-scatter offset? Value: 17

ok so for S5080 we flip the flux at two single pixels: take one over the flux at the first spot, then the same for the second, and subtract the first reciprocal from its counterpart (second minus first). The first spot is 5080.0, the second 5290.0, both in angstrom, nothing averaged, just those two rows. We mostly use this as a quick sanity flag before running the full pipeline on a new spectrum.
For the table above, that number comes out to -0.023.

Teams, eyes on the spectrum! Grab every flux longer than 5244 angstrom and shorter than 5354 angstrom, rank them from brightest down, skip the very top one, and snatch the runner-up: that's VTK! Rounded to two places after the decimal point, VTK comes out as 26.18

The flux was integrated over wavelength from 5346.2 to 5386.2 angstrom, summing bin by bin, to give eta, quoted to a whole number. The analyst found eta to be 982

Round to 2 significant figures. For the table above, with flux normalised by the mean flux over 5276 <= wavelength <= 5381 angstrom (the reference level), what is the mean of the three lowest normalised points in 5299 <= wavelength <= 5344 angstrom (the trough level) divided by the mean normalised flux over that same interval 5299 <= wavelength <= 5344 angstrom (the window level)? 0.81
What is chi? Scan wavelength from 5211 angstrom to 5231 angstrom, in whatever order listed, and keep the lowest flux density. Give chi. 18.07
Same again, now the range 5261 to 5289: 12.41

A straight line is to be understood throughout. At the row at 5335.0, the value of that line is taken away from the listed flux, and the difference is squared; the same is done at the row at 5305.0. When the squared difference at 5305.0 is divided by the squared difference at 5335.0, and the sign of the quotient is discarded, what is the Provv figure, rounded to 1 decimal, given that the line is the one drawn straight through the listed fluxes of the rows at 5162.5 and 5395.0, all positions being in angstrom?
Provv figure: 2.1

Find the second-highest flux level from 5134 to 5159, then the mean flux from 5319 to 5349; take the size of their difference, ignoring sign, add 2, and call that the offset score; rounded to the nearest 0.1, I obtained 7.4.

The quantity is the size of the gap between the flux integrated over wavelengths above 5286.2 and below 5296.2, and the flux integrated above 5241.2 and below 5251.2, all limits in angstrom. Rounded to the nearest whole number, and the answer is 20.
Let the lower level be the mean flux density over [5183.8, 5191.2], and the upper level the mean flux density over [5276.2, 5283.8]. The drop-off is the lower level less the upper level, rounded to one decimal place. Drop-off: -7.6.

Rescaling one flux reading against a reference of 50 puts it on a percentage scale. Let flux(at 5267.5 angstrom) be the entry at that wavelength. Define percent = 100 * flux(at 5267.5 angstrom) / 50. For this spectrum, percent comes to 32.4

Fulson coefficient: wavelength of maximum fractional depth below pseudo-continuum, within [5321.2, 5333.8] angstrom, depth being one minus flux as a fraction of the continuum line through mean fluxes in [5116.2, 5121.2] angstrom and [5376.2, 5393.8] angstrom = 5327.5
